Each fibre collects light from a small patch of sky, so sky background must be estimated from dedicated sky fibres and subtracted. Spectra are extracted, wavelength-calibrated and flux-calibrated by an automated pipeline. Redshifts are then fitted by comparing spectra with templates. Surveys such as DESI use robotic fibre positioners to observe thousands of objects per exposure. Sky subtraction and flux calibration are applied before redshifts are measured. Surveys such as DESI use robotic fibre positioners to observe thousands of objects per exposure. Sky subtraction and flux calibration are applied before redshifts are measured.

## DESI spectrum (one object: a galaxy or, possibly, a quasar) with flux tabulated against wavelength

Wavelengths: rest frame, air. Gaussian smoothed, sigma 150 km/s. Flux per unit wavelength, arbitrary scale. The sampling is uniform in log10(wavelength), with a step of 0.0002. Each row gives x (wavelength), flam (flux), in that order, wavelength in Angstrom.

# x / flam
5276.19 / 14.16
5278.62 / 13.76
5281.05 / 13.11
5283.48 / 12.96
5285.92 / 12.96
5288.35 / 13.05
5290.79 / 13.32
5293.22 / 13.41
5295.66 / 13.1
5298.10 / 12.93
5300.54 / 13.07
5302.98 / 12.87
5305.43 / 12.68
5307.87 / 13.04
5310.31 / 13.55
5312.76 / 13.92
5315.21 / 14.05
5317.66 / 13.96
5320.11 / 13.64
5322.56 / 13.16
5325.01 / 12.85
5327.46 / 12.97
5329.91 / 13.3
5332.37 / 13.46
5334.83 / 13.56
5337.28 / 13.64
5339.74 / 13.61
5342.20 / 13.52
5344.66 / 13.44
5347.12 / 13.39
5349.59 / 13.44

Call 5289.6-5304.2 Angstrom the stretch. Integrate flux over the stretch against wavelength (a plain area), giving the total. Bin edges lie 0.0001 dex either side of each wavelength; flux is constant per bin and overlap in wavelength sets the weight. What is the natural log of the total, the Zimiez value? 5.26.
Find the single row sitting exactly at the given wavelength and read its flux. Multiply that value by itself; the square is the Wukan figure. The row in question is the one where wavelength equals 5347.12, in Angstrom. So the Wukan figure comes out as 179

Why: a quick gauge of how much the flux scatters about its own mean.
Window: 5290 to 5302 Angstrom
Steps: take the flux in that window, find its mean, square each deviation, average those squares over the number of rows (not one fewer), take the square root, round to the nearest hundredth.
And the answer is 0.17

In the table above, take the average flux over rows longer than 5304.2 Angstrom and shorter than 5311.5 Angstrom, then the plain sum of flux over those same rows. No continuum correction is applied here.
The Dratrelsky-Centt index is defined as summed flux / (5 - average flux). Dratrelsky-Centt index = -4.854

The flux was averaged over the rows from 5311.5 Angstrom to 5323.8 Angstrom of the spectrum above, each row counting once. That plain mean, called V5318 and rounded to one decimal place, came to 13.7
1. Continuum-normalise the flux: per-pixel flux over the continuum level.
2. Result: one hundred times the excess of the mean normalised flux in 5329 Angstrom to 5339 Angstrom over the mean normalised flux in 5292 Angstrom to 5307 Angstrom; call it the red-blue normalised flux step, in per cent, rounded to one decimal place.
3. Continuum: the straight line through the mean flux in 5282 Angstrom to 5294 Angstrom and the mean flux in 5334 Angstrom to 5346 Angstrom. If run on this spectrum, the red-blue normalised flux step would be 1.5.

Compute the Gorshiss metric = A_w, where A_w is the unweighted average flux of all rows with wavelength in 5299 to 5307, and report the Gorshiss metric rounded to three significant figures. 12.9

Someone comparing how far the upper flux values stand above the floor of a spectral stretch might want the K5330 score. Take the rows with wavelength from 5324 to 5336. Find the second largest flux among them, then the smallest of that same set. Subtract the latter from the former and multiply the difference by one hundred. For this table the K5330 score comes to 61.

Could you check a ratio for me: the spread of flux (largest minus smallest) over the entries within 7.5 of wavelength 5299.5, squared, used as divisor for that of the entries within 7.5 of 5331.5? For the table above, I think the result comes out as 1.5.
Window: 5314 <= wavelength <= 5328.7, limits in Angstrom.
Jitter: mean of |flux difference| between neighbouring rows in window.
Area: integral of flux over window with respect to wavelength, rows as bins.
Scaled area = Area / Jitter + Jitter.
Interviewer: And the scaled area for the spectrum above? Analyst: 749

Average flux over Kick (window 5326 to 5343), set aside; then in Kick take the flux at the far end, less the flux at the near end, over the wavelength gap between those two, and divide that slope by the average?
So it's 0.0028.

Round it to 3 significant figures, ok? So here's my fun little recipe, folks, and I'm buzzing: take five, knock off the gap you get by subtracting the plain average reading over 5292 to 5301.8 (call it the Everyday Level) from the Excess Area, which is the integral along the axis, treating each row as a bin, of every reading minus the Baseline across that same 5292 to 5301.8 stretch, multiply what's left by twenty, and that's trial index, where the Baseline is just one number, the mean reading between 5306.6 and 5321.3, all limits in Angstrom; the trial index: 473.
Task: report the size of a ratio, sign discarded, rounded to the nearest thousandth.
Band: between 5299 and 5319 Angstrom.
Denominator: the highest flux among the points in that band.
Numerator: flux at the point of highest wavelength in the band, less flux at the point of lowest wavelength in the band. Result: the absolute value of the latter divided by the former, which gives 0.063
